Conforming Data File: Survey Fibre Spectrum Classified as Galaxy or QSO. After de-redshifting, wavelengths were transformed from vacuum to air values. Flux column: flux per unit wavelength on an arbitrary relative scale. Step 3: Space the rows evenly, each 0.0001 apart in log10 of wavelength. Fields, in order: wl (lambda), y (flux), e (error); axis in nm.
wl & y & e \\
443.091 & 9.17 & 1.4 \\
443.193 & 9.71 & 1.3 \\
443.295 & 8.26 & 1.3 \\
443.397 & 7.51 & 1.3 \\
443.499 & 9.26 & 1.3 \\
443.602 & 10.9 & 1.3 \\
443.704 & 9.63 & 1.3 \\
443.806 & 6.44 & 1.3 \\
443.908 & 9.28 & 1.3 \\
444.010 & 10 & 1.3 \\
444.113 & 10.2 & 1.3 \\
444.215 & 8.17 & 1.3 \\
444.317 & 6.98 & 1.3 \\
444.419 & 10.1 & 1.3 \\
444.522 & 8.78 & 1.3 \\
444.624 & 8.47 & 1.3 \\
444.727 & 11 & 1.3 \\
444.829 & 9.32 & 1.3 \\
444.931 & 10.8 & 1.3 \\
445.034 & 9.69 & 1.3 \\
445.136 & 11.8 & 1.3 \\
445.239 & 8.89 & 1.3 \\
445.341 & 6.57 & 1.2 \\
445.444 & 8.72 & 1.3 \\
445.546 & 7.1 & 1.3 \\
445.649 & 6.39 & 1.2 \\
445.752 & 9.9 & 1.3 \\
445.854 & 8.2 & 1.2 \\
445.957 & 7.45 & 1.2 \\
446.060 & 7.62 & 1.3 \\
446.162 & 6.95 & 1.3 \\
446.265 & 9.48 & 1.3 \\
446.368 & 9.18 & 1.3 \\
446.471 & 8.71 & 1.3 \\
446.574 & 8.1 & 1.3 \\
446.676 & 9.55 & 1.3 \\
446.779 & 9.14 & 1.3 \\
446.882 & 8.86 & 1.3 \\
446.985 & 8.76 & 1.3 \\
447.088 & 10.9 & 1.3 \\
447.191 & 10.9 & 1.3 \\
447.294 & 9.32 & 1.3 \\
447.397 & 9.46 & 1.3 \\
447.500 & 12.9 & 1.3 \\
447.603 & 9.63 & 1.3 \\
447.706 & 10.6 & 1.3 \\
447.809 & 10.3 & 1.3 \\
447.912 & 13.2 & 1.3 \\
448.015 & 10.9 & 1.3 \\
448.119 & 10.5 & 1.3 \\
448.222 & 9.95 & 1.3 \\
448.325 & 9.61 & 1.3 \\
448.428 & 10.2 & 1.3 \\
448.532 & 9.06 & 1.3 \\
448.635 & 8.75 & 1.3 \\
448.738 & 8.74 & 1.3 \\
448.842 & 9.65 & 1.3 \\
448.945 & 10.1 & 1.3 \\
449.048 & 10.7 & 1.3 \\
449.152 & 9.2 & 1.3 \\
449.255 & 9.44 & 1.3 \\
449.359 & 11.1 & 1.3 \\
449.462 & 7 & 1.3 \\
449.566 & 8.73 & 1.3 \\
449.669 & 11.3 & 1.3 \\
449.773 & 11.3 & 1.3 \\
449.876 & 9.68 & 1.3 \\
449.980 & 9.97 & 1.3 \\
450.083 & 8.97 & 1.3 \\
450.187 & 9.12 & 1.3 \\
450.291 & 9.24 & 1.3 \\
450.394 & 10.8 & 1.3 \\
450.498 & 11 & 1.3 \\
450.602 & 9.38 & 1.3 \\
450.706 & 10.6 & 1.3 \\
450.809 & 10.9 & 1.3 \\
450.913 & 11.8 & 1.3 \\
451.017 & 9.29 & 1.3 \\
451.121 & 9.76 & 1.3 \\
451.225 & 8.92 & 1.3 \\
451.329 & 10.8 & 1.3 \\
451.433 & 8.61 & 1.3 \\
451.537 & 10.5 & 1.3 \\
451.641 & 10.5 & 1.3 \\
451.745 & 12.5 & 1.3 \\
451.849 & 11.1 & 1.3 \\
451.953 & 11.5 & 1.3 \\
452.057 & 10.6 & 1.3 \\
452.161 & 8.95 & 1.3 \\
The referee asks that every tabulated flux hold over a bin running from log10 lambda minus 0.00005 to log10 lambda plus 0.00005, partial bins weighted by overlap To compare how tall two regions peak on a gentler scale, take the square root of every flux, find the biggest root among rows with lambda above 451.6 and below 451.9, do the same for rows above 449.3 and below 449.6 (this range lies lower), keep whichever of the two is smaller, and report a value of 3.33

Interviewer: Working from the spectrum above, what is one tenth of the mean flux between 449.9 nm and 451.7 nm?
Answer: 1.00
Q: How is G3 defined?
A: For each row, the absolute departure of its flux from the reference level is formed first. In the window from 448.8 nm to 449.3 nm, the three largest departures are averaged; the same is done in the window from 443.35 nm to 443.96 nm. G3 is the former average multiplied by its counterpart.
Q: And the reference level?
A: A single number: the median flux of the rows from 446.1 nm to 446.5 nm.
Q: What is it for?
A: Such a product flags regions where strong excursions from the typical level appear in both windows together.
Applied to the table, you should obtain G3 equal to 2.4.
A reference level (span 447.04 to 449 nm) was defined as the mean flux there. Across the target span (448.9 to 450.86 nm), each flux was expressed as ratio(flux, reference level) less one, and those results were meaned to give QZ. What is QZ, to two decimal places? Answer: -0.03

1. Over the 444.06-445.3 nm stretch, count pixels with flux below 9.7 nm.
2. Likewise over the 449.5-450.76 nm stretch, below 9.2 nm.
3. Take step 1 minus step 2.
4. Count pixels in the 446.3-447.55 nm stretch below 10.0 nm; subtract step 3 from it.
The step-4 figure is 5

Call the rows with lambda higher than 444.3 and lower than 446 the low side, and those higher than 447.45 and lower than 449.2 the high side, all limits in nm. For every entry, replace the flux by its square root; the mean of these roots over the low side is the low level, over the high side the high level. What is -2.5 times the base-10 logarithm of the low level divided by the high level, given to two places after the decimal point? 0.08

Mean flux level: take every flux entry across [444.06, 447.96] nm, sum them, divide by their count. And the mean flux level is 9.3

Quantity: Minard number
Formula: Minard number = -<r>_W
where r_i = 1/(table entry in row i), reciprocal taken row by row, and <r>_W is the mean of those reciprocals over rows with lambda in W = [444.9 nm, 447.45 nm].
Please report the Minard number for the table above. -0.115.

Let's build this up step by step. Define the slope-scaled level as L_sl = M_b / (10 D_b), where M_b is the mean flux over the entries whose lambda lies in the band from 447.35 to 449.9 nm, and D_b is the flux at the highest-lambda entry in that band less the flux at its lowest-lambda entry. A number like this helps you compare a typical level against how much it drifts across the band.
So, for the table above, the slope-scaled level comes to 4.6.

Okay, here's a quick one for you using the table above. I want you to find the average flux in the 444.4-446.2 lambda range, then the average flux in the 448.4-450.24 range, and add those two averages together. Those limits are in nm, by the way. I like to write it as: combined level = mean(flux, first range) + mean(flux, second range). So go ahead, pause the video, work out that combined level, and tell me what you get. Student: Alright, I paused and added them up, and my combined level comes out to 18.4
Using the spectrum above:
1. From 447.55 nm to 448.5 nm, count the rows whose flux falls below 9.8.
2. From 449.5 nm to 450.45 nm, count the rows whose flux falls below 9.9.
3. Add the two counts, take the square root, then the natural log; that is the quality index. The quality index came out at 0.97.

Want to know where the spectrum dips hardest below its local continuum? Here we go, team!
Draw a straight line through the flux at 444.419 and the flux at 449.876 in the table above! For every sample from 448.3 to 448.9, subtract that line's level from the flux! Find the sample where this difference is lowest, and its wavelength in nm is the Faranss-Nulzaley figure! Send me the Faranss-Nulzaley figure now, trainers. 448.738 nm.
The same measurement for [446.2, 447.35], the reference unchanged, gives 446.574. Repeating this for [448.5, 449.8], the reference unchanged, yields 449.462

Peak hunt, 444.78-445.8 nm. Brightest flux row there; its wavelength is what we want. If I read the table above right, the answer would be 445.136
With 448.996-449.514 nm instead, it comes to 449.359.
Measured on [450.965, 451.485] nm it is 451.329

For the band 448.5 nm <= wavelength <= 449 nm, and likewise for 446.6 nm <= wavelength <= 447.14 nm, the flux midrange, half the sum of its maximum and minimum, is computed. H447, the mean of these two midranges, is 9.6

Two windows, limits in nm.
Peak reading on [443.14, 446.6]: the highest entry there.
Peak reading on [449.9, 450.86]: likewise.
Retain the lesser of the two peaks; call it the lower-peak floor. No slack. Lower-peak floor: 11.0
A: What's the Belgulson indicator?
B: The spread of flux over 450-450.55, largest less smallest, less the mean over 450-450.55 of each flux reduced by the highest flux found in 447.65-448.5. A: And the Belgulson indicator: 5.4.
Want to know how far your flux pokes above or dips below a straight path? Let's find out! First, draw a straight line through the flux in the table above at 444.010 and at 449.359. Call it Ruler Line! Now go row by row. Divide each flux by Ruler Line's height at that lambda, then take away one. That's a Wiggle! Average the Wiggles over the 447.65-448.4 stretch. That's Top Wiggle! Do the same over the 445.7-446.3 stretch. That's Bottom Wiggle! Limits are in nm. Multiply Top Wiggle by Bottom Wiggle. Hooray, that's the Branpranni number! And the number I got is 0.002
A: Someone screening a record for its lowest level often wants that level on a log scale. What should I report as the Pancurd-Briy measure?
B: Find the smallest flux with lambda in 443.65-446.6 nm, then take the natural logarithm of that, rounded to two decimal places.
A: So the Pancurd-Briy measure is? 1.85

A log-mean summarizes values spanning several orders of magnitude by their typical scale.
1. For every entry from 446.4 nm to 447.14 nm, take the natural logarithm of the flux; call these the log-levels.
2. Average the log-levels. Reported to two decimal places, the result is 2.21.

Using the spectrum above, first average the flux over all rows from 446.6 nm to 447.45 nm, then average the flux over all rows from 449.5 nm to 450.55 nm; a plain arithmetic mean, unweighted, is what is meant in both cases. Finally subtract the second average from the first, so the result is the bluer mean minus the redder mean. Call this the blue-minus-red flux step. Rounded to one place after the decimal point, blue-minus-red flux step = -0.4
